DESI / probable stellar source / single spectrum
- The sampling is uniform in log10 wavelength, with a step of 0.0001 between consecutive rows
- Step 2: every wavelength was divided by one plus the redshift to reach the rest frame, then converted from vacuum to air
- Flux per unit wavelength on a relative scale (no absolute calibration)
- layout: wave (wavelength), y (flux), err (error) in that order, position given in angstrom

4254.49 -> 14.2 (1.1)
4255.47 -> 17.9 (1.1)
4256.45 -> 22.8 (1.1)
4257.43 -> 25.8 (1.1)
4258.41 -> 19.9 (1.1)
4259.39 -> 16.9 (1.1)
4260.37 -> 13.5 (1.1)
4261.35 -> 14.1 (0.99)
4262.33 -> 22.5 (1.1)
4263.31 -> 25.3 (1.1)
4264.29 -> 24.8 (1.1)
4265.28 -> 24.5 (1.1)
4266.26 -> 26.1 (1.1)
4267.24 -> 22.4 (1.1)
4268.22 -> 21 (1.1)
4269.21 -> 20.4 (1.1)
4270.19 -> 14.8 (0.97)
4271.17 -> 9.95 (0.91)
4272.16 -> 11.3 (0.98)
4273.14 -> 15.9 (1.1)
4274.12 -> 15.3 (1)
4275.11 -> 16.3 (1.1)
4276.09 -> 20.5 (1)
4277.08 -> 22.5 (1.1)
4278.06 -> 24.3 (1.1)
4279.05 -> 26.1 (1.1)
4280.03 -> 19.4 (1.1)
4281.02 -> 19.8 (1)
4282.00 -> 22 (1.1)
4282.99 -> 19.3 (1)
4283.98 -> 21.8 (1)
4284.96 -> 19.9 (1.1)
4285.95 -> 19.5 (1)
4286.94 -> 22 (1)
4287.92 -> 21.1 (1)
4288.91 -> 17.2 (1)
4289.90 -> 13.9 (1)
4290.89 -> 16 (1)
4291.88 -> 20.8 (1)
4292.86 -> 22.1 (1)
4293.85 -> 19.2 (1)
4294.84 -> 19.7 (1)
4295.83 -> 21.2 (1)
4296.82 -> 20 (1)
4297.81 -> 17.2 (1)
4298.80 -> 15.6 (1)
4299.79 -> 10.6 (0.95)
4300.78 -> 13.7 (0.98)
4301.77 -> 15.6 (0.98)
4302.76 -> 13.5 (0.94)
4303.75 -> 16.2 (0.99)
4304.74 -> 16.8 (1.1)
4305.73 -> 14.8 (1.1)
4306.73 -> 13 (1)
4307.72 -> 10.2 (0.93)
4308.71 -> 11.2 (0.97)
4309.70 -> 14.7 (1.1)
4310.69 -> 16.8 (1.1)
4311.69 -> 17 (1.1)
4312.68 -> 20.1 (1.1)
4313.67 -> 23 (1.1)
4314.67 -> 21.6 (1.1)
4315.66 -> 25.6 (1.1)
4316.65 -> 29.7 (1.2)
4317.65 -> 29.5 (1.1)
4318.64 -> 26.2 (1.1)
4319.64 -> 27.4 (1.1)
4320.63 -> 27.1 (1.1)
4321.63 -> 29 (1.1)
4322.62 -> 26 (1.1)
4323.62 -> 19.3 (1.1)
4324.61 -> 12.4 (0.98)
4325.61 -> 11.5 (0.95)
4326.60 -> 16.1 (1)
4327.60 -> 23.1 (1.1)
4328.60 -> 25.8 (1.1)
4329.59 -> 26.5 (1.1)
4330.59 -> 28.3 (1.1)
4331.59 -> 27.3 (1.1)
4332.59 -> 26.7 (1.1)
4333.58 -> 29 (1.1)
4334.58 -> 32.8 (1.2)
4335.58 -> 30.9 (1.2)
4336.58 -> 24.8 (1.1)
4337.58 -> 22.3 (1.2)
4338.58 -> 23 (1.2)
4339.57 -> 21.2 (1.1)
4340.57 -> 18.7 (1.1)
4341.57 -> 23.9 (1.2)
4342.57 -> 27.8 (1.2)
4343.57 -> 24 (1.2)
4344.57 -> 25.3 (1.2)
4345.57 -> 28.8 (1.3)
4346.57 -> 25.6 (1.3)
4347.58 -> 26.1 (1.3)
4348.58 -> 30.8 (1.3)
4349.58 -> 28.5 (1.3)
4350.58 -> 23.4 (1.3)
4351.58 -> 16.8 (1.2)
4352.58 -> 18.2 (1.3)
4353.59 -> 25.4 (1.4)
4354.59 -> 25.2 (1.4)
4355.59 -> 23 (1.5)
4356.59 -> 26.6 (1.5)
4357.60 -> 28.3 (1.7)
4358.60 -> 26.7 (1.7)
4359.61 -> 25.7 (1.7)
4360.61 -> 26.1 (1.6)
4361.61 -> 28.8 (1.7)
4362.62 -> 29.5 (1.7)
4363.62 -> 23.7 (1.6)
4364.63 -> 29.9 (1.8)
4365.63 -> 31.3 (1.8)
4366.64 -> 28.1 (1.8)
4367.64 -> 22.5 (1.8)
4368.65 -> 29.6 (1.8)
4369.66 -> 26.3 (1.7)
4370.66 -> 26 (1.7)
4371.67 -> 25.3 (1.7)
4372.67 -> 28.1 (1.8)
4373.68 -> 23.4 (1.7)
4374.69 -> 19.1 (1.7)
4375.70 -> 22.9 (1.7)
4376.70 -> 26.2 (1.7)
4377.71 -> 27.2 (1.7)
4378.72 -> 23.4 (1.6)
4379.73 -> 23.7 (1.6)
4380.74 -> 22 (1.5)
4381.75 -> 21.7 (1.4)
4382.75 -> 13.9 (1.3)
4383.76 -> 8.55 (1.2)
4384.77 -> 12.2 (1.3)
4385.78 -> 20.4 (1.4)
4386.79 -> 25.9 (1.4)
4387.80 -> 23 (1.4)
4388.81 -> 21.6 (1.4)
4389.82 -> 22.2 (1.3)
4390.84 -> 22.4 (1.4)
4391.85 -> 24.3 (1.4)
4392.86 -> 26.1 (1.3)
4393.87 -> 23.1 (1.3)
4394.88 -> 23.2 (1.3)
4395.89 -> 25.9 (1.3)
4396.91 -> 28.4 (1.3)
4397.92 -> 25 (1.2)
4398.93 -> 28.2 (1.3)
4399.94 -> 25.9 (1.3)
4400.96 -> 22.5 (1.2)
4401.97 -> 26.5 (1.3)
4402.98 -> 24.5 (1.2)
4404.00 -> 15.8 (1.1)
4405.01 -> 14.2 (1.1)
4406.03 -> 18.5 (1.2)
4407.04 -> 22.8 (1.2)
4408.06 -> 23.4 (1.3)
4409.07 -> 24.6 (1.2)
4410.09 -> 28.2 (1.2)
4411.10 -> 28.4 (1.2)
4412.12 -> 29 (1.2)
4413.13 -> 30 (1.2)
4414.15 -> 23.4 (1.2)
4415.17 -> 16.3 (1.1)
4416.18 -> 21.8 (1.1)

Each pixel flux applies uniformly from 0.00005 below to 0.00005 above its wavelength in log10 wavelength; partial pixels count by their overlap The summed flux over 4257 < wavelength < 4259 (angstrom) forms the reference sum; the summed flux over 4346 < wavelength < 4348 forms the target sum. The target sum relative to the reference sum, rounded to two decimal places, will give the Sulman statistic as 1.13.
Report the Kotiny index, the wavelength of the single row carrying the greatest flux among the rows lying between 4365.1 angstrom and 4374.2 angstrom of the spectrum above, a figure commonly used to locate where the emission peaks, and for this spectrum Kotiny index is 4365.63 angstrom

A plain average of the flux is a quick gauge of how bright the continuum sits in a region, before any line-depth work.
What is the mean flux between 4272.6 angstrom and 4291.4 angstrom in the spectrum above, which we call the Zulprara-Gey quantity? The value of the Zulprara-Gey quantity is 19.6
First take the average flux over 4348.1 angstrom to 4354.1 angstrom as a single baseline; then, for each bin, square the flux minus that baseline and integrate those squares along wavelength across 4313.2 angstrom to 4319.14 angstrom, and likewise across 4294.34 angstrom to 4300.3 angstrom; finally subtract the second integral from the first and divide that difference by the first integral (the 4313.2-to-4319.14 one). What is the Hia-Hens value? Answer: -3.0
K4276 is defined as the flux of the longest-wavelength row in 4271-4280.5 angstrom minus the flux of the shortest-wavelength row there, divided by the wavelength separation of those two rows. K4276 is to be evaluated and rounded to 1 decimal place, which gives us 1.1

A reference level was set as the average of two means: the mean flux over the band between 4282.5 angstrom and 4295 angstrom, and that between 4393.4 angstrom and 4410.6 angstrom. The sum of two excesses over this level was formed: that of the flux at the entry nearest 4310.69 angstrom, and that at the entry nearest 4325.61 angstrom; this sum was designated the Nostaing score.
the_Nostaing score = -15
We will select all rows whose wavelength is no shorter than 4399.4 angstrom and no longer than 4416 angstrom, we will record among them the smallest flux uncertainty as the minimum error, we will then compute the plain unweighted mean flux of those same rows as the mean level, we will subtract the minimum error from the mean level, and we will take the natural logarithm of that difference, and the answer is 3.10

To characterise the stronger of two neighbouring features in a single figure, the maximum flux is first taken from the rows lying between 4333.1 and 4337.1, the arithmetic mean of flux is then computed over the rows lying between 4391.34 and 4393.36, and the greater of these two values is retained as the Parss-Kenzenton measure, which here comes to 32.8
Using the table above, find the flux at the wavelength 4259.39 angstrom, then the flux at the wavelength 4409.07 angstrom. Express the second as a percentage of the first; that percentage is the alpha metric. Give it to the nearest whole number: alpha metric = 146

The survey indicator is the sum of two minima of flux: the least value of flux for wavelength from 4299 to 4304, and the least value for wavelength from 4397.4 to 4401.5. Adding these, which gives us 33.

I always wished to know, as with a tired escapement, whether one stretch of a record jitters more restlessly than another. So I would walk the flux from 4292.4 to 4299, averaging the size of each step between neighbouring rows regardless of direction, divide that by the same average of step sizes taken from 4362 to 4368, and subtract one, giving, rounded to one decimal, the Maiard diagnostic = -0.6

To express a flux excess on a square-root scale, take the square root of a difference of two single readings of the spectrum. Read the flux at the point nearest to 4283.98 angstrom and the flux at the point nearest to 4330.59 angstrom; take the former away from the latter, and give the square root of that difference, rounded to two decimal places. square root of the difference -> 2.55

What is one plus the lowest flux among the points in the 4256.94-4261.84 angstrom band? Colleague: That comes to 14.5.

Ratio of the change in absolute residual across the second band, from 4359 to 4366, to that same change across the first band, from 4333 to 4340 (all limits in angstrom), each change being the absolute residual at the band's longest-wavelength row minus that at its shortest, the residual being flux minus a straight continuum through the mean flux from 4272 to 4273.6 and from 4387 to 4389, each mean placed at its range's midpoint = -0.62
